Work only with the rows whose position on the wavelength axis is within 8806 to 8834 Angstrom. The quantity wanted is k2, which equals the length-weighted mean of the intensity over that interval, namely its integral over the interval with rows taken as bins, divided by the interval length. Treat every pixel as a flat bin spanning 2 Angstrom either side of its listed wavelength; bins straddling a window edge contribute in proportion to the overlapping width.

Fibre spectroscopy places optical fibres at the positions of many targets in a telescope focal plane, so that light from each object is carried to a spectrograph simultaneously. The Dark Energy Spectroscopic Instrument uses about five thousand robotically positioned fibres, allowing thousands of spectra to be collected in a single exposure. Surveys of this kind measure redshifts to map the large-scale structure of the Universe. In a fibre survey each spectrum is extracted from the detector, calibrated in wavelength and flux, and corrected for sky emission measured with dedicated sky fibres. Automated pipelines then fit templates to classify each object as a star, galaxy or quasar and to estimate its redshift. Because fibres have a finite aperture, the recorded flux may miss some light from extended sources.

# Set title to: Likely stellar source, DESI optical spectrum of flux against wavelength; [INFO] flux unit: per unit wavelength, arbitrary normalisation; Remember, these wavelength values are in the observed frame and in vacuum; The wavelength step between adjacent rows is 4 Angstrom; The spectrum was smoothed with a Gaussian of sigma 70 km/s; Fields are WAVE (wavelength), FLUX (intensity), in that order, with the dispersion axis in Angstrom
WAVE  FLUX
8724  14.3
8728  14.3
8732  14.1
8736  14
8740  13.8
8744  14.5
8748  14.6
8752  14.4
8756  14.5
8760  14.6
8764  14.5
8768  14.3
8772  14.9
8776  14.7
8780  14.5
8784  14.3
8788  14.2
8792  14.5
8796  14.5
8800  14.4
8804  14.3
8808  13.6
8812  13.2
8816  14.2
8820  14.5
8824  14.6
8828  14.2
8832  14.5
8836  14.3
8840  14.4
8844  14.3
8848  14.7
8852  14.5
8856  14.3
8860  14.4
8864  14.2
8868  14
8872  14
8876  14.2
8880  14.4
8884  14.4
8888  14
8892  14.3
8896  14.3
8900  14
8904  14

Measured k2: 14.1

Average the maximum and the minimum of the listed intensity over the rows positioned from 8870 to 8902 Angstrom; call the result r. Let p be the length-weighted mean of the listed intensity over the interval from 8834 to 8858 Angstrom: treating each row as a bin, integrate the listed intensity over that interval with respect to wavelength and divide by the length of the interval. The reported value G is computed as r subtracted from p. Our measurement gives 0.2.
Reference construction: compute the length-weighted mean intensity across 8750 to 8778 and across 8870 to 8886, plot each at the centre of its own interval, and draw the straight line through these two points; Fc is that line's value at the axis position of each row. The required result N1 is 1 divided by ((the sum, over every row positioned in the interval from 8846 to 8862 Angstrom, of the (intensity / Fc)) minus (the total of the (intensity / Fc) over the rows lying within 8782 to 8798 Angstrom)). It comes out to 13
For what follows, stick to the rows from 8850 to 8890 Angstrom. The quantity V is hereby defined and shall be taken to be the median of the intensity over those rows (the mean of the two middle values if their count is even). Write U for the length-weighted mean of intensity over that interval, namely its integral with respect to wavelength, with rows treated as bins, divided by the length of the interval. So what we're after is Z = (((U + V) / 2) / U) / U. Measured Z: 0.0702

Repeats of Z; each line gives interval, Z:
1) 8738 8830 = 0.0701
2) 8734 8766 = 0.0700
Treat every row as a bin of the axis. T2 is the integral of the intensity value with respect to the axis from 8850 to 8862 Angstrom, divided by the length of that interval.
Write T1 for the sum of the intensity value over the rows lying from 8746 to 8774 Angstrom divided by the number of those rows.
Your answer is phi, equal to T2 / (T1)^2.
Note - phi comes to 0.0681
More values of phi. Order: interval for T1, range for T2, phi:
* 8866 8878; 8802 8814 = 0.0692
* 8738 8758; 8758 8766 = 0.0706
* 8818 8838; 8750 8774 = 0.0699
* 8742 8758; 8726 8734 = 0.0675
